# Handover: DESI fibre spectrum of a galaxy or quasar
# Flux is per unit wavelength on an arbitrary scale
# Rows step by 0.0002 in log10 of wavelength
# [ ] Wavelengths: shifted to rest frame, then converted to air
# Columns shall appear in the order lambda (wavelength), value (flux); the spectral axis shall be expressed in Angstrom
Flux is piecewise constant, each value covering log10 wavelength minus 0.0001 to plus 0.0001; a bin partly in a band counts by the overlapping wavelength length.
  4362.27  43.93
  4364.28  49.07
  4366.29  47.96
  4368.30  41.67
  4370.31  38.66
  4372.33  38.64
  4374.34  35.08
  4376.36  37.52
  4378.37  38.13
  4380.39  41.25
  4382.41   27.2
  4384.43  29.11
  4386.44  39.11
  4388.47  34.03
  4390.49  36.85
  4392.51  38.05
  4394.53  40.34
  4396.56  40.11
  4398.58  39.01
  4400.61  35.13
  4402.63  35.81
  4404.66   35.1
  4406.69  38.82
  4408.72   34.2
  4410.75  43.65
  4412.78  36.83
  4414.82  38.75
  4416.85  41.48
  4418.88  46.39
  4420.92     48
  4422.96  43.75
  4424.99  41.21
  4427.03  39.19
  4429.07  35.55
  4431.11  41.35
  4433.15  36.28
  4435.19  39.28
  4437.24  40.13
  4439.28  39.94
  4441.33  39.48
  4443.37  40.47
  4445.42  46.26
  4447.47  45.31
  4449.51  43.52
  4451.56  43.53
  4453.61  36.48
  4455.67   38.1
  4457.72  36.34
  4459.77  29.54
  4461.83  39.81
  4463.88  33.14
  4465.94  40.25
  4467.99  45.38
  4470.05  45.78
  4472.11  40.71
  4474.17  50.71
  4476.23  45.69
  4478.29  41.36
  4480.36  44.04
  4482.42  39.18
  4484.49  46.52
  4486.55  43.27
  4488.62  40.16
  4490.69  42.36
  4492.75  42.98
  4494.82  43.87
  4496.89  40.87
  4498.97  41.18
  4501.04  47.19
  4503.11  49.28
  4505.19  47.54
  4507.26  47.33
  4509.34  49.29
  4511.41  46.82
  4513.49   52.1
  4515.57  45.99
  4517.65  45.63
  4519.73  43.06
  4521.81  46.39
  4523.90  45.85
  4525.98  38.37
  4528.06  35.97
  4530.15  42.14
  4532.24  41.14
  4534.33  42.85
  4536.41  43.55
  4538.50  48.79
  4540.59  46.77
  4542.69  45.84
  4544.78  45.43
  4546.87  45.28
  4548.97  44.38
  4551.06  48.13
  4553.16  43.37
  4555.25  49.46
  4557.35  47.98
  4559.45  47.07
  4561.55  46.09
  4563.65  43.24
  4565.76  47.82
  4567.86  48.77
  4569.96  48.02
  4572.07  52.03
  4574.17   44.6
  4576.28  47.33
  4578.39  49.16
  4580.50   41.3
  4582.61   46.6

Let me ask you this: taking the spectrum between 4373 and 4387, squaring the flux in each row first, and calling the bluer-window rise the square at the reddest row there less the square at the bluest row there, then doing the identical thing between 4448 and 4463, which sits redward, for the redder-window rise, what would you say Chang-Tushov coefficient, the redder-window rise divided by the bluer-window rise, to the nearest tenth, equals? -1.0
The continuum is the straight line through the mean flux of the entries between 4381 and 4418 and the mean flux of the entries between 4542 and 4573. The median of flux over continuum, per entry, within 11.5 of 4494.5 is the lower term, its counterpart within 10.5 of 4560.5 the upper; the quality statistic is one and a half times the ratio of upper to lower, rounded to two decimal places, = 1.48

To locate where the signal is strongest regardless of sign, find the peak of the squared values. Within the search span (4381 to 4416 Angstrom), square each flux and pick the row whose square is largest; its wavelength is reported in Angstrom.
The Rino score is 4410.75 Angstrom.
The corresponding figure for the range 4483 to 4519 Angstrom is 4513.49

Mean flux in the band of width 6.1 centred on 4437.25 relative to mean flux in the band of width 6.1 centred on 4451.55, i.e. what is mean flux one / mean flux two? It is 0.97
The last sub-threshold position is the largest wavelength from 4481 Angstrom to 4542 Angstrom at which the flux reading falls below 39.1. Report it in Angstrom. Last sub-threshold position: 4528.06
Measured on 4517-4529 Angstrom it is 4528.06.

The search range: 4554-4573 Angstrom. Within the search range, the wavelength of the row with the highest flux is 4572.07 Angstrom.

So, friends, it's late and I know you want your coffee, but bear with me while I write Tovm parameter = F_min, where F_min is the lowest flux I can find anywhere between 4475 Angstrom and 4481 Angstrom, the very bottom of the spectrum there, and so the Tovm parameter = 41.36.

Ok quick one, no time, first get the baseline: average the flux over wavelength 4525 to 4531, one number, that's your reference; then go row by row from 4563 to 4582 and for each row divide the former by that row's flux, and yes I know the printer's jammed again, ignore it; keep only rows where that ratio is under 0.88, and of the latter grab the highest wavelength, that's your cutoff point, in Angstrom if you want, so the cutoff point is 4578.39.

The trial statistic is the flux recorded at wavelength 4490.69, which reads 42.36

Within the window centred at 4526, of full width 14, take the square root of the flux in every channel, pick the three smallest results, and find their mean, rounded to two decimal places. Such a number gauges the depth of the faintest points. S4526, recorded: 6.20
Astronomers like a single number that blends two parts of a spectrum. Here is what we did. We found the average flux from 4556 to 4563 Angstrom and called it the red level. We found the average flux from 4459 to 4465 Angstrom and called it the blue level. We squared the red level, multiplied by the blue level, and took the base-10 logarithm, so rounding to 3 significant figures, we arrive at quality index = 4.88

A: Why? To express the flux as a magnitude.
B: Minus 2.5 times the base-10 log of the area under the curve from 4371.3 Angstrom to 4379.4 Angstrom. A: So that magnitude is -6.20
